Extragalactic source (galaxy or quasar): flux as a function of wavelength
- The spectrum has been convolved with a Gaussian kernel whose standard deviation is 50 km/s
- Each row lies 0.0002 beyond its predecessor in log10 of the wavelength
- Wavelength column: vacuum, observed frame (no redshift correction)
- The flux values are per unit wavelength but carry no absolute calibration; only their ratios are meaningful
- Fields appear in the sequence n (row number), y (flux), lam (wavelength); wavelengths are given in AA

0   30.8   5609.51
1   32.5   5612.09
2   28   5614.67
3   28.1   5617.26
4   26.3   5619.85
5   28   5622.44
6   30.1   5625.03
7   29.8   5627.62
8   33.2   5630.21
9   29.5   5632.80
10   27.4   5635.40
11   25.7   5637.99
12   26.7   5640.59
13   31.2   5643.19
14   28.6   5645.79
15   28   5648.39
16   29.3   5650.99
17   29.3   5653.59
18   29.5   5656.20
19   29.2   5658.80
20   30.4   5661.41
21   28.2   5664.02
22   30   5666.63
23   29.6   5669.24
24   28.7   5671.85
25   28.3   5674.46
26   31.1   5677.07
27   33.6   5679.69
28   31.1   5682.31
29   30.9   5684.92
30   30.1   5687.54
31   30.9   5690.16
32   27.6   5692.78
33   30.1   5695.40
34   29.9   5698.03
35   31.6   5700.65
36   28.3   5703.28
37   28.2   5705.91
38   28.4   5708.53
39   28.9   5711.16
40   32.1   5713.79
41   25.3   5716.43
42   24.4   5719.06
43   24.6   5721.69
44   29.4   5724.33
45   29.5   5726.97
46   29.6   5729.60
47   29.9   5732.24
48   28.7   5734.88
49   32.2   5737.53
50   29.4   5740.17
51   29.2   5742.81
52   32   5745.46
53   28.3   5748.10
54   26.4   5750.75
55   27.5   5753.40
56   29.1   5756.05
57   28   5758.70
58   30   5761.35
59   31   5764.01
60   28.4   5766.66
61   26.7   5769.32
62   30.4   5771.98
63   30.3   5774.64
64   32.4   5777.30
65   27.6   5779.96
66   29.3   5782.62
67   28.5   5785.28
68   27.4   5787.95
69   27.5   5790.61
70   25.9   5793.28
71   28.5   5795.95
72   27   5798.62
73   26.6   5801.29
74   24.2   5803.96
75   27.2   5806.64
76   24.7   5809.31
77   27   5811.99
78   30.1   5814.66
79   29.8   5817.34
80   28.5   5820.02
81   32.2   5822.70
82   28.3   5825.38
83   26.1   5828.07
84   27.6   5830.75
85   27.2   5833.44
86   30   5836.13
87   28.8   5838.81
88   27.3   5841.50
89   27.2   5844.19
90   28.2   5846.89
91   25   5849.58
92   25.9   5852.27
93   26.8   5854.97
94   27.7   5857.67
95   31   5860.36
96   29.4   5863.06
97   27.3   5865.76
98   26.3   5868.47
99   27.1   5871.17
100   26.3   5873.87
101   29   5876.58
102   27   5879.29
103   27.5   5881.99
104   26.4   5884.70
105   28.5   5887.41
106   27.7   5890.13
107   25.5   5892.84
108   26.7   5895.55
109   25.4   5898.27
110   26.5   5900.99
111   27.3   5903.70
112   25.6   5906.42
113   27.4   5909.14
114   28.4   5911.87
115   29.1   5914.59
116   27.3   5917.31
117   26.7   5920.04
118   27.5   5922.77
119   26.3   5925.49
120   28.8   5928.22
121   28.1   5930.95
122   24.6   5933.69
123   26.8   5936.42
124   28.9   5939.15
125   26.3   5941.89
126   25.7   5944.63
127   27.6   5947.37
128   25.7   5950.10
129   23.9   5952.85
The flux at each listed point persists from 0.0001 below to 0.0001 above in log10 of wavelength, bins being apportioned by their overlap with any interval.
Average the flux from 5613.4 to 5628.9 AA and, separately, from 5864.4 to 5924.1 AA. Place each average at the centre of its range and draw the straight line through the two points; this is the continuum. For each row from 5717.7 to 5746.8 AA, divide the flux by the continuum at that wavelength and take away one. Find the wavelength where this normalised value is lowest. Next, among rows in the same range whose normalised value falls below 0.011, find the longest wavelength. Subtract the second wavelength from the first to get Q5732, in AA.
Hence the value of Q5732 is -2.6 AA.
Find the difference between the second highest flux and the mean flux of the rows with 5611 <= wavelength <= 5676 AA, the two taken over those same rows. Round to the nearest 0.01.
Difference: 3.48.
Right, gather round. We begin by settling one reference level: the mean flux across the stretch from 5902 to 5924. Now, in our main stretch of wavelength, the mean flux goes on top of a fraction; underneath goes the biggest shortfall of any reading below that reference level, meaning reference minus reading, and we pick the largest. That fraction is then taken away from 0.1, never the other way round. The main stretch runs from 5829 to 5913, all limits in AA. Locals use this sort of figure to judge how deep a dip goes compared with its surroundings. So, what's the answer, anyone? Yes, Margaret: -11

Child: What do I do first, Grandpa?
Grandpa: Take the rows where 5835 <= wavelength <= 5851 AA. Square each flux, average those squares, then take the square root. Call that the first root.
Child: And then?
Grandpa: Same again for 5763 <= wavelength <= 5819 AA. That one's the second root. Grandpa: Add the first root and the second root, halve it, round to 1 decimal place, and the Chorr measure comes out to 28.0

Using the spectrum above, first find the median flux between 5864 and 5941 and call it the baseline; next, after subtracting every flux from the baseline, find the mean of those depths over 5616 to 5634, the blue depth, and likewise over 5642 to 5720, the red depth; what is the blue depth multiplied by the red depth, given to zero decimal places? 5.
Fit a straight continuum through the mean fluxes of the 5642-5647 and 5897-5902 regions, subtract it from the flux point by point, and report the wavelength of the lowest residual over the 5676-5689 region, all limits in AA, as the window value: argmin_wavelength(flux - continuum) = 5687.54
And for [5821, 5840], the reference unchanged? 5828.07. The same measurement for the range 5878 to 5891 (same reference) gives 5884.70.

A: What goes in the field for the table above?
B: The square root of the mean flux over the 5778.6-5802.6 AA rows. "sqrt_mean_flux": 5.25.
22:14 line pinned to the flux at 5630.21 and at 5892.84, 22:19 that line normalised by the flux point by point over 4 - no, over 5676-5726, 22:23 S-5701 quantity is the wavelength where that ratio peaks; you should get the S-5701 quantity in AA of 5719.06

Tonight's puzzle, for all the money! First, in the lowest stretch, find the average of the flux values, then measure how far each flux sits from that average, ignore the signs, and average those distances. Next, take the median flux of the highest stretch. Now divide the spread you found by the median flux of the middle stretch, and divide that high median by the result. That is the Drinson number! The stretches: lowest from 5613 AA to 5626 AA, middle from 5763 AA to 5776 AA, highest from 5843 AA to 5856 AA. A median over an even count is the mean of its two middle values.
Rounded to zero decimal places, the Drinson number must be 1015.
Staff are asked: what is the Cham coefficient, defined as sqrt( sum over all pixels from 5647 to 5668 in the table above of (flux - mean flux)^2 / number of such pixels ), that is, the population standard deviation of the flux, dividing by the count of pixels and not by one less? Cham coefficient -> 0.8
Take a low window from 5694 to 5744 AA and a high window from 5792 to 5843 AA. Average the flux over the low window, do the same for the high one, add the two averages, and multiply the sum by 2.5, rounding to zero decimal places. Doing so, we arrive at 142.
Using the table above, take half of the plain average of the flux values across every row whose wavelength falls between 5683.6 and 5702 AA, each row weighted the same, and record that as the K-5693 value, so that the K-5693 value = 15.1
